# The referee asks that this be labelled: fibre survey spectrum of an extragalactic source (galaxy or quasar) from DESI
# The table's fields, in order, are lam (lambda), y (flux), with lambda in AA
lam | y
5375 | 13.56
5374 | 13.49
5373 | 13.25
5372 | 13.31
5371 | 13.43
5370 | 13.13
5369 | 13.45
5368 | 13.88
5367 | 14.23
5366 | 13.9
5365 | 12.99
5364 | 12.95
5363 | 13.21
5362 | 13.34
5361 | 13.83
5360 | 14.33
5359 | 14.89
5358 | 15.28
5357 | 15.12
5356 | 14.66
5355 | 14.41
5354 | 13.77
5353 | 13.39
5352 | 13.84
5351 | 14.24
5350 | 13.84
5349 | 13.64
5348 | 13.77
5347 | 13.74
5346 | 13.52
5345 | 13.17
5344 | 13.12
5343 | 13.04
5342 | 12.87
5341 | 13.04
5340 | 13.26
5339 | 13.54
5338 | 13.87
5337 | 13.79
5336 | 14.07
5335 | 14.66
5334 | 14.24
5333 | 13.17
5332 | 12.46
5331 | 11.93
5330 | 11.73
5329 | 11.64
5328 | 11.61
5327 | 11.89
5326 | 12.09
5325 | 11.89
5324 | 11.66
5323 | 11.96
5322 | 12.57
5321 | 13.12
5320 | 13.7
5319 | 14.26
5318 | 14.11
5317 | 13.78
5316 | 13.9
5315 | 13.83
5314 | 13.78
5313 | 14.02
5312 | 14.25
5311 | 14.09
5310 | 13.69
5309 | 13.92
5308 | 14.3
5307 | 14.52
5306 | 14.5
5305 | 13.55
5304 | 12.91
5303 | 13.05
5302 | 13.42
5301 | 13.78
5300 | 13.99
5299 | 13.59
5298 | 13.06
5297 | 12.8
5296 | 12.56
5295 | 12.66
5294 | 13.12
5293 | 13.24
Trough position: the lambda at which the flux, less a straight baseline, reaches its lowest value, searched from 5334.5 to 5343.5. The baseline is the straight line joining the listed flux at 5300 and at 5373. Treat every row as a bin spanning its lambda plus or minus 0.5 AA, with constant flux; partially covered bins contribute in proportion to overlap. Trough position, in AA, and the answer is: 5342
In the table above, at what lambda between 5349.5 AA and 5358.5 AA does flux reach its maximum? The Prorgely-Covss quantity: 5358 AA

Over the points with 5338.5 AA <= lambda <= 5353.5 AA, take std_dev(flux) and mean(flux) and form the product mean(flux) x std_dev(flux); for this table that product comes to 5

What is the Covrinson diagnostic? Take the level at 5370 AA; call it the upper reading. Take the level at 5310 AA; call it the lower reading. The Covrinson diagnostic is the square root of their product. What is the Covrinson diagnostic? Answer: 13.41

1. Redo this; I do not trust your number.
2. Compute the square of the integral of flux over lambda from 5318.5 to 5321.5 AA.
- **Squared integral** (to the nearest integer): 1688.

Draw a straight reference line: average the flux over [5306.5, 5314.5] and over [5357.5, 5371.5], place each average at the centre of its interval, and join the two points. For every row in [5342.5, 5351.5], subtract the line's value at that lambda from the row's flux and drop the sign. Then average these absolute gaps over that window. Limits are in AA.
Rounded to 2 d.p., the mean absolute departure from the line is 0.39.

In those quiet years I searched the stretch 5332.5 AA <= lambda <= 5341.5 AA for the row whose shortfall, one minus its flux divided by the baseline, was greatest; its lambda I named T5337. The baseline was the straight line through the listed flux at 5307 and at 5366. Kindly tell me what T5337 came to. 5341 AA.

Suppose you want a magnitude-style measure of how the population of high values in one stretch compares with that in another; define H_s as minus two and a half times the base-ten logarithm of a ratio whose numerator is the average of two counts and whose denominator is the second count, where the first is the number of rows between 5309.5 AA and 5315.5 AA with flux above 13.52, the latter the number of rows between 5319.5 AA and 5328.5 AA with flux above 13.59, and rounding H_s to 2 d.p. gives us -1.36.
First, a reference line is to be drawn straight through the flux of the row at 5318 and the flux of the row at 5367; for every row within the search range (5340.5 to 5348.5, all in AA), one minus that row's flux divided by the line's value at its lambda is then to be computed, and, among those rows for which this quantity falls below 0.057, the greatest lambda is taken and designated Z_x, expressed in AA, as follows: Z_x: 5348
